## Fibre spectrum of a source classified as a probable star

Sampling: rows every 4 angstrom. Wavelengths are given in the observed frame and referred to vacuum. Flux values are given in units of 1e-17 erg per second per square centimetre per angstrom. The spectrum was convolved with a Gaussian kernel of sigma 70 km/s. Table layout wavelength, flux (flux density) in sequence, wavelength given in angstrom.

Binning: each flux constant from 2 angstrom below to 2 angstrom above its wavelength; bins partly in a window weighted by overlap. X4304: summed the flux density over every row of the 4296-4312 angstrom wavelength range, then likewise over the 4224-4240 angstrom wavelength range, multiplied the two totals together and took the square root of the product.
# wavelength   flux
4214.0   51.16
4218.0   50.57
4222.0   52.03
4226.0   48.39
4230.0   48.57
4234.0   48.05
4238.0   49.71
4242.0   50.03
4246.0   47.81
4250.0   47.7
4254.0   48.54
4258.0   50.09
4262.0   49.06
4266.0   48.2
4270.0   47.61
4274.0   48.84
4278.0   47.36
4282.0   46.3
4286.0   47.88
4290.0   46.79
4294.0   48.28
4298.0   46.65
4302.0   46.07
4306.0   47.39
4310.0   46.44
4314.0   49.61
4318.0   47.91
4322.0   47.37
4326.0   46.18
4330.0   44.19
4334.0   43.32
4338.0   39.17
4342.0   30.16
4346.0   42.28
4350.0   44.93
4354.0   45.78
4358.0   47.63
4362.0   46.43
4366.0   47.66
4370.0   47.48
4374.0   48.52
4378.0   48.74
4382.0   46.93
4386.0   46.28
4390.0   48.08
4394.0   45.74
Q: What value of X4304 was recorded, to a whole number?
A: 191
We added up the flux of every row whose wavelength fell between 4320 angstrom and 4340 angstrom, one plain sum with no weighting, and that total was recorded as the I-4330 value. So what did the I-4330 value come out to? 220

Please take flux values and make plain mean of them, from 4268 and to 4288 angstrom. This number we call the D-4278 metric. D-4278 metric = 47.6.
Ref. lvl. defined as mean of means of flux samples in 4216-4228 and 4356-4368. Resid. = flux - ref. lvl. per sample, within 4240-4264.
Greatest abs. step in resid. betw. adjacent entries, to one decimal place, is 2.2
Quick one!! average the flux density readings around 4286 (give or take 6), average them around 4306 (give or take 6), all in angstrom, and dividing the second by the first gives 0.99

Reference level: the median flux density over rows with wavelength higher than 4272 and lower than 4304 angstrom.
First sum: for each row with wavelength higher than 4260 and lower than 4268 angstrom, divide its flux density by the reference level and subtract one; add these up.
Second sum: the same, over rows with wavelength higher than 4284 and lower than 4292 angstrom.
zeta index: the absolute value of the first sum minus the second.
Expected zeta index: 0.055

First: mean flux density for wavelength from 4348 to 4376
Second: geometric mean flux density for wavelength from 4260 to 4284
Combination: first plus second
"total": 94.8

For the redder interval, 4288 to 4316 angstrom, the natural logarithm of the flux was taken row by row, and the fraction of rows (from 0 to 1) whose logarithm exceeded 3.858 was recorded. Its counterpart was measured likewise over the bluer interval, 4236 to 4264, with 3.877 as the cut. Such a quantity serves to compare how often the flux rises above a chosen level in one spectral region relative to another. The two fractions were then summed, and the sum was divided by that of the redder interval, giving 2.67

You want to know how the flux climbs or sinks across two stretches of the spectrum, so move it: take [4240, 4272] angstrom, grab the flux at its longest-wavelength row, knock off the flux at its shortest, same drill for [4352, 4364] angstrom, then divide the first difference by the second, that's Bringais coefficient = -3.7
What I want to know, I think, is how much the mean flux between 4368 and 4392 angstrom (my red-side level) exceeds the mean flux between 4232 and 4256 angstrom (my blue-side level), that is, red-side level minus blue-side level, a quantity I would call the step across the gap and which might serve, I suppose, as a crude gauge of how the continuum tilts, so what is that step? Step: -1.0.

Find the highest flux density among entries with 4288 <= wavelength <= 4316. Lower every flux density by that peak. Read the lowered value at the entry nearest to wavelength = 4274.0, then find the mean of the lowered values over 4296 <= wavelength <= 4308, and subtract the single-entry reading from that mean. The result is -2.1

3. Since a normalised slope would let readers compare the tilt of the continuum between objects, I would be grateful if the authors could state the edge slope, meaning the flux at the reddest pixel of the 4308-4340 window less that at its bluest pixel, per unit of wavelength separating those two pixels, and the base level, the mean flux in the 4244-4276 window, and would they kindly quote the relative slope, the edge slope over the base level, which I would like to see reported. -0.0054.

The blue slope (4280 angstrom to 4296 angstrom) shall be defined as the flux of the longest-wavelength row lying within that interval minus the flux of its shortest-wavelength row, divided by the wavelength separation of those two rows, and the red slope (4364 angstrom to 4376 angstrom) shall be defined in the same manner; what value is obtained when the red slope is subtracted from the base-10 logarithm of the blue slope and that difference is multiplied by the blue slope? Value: -0.15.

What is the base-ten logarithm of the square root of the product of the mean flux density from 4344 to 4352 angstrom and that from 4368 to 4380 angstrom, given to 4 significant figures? 1.662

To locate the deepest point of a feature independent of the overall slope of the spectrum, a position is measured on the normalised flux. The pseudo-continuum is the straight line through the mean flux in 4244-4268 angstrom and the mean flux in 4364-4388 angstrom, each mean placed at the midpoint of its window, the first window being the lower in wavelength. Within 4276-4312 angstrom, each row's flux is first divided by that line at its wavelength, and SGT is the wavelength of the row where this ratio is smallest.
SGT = 4302.0 angstrom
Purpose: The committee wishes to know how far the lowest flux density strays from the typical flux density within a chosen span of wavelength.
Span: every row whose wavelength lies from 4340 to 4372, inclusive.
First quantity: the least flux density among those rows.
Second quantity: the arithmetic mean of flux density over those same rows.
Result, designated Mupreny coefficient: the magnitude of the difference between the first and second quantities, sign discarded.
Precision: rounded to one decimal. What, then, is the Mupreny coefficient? 13.9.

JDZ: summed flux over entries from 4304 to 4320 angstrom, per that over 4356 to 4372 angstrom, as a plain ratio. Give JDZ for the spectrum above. 1.01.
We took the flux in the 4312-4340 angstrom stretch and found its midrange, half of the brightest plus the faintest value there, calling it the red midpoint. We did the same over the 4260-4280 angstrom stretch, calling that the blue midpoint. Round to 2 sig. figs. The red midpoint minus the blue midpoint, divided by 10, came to -0.38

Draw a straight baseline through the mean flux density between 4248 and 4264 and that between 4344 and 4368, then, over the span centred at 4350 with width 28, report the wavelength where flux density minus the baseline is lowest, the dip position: 4342.0 angstrom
